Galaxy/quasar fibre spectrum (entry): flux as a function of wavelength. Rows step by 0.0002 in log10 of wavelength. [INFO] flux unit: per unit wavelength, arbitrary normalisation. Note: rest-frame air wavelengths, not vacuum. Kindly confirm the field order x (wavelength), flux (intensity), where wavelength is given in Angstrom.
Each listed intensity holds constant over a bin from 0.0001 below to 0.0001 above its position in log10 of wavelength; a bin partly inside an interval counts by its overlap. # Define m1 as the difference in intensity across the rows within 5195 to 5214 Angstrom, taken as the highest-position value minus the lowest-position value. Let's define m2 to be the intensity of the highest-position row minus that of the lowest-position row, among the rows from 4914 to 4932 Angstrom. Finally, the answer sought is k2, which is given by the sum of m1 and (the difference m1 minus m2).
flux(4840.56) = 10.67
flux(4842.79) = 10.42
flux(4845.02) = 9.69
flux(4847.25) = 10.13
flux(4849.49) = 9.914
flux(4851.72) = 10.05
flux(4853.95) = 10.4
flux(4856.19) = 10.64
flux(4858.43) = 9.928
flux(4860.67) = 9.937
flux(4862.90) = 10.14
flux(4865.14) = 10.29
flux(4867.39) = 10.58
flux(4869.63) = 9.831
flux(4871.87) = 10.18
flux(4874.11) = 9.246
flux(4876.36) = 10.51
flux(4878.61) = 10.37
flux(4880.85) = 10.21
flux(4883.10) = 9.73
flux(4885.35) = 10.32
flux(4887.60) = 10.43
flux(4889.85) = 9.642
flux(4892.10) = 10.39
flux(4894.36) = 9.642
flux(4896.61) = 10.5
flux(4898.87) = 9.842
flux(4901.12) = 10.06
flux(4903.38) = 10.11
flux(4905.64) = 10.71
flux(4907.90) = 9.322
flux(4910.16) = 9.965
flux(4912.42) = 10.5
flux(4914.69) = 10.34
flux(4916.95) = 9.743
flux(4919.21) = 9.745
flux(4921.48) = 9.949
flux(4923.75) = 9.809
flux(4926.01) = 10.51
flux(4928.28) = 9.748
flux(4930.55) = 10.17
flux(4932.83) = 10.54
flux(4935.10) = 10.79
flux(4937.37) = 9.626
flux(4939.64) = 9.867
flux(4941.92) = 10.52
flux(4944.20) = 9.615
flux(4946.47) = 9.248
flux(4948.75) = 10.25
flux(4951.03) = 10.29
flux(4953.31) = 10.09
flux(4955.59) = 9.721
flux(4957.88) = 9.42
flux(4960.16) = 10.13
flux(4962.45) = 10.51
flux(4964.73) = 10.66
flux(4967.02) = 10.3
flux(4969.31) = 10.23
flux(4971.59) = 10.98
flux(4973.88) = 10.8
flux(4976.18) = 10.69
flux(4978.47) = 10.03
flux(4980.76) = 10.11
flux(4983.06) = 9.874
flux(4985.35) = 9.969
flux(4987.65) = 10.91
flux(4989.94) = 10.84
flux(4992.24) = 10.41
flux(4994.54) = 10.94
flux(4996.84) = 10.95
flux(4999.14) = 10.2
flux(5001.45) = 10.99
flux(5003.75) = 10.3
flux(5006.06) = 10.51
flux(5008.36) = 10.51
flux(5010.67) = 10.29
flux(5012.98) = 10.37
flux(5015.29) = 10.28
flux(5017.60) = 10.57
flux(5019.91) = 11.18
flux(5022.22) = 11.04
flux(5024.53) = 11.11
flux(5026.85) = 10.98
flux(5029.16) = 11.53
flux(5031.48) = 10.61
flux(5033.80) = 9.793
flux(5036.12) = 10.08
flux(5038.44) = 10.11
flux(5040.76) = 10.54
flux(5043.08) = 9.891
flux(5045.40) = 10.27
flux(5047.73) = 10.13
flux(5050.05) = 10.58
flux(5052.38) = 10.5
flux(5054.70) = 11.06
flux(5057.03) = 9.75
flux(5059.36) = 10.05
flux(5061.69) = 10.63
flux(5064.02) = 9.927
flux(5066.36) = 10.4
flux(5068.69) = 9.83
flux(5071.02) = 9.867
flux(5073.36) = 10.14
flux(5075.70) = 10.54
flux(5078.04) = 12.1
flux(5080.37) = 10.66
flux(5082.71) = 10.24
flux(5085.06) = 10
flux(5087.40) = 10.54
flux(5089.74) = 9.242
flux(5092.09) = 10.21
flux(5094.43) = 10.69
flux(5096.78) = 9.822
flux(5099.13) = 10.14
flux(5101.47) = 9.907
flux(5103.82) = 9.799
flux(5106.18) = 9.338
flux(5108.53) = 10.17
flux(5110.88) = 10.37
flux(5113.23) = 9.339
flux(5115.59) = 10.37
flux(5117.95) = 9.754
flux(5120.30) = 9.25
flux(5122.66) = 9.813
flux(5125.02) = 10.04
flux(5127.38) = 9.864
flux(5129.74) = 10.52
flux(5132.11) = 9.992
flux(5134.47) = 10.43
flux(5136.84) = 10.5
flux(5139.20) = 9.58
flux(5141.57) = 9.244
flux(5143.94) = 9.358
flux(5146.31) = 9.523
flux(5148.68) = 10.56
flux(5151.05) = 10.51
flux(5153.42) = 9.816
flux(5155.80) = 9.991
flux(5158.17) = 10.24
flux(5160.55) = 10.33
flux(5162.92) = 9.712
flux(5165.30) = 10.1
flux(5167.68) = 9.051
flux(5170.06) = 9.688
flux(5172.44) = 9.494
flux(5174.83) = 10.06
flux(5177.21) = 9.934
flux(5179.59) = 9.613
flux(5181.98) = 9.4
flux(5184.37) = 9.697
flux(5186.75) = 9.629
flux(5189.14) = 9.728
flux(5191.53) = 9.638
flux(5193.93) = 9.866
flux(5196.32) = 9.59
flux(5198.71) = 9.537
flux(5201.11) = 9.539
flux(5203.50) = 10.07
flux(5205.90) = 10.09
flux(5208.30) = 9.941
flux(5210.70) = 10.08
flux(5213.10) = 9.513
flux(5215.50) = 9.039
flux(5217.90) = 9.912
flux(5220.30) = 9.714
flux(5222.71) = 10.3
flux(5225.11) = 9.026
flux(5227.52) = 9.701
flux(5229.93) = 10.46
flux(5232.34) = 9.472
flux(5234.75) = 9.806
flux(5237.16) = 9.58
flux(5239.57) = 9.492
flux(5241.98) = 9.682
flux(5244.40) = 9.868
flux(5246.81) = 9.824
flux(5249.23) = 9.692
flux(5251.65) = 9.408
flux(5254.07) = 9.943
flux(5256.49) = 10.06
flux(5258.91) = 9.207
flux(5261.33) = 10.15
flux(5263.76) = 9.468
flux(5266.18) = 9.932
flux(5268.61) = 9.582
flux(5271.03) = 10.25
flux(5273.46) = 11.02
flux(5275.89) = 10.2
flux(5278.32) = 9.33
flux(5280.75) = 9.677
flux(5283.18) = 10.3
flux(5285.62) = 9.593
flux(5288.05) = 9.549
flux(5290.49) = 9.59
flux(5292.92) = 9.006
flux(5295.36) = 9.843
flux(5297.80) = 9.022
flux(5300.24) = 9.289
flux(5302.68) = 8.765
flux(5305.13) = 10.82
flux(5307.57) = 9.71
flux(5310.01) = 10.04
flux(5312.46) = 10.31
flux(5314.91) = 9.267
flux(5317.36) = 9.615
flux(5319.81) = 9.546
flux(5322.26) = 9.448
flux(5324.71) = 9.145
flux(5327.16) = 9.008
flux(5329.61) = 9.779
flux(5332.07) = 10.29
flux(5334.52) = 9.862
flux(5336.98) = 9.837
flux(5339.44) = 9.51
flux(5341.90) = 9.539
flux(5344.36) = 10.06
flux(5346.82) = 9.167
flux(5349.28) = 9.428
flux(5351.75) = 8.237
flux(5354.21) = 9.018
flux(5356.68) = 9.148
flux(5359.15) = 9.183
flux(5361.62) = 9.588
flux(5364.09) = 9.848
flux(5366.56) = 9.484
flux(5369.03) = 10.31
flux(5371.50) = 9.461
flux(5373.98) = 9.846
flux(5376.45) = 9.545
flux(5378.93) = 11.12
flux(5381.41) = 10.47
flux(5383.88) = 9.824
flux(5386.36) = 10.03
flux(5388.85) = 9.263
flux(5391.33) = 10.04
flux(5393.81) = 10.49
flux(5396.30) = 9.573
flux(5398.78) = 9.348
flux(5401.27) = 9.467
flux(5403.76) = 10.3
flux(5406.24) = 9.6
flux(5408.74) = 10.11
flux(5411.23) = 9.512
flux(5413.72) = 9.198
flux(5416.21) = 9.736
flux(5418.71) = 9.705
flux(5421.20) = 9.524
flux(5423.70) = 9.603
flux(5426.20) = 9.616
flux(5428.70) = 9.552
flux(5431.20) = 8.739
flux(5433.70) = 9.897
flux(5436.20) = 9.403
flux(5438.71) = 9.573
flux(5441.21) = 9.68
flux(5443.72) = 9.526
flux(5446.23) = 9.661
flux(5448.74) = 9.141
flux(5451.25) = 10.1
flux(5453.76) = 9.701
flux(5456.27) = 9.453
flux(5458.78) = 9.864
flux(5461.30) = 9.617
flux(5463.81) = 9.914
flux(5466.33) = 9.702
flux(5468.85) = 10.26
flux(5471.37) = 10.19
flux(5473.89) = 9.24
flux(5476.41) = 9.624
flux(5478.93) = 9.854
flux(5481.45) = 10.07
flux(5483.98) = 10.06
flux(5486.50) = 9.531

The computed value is 0.0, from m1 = -0.1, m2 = -0.2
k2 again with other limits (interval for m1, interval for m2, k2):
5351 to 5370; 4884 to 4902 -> 4.4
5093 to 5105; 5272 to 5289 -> -0.3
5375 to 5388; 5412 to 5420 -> 0.5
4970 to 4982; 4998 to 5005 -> -1.8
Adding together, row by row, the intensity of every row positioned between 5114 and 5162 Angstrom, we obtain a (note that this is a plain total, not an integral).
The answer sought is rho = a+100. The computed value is 300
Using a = 200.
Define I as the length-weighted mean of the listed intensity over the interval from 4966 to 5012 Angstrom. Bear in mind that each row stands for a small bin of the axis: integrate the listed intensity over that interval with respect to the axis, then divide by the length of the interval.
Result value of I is 10.5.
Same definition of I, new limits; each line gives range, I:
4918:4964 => 10.0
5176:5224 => 9.7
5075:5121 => 10.1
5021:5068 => 10.4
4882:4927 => 10.1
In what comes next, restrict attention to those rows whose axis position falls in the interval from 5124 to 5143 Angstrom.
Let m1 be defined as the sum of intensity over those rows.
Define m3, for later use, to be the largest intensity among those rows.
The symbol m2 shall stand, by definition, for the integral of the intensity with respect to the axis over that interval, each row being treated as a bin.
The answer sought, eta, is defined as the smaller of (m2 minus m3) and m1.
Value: 80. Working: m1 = 80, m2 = 190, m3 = 10.52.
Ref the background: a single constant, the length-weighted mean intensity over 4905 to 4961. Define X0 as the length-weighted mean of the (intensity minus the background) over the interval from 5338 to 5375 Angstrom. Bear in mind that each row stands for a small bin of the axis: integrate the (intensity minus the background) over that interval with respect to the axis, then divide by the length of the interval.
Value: -0.56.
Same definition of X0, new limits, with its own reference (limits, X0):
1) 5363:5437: -0.26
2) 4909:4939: 0.09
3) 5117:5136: -0.05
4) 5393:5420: -0.30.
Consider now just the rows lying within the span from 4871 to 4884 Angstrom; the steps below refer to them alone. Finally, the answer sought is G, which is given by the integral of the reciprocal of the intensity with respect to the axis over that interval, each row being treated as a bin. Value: 1.30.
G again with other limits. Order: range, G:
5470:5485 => 1.53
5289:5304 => 1.62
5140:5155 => 1.53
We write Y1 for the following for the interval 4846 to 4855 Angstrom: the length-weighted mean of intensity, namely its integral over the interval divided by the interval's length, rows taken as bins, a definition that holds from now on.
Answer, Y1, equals 10.1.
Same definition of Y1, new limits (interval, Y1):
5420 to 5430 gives 9.6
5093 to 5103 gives 10.1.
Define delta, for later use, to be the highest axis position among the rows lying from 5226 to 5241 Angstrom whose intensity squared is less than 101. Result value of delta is 5239.57 Angstrom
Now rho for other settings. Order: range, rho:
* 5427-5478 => 293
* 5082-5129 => 299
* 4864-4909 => 302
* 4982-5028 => 312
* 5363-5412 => 298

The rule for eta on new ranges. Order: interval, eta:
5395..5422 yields 106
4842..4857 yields 71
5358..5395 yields 149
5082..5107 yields 110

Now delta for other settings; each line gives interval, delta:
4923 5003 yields 4985.35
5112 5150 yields 5146.31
